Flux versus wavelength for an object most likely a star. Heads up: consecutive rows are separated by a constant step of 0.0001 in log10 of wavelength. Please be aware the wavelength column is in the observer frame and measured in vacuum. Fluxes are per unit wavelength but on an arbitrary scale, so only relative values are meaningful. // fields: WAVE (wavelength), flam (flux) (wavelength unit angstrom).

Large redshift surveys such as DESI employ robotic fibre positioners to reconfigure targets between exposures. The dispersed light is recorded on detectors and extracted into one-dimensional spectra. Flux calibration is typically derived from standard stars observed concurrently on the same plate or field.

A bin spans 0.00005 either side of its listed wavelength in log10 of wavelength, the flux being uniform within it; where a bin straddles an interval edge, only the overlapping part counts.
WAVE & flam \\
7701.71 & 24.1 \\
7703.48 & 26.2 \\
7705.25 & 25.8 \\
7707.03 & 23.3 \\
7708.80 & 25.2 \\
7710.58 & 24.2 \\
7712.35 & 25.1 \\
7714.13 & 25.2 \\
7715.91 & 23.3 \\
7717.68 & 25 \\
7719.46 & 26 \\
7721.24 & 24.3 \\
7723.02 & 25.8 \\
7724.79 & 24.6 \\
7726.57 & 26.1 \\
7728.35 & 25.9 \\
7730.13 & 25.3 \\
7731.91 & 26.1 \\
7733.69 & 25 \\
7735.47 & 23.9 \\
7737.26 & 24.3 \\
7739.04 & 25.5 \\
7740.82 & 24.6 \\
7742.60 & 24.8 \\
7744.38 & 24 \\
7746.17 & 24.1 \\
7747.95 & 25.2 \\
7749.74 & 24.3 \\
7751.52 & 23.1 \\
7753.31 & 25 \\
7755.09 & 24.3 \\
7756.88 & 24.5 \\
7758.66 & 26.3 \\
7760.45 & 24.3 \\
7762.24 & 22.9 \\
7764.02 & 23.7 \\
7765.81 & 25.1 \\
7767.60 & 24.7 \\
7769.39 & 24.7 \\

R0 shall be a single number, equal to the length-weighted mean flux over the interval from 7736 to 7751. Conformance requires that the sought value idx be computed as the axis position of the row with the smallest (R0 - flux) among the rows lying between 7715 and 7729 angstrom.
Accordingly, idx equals 7726.57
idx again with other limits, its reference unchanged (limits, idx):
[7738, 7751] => 7739.04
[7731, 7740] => 7731.91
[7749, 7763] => 7758.66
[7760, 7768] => 7765.81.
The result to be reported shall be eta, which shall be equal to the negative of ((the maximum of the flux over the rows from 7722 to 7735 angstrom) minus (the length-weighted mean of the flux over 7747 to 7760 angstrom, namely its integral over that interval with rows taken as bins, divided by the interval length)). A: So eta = -1.4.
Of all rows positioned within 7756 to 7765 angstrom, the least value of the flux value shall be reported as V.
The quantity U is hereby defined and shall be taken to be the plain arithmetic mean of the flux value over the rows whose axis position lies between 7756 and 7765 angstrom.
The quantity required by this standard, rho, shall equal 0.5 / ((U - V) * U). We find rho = 0.014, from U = 24.3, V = 22.9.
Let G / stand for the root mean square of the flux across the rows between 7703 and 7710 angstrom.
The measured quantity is 25.1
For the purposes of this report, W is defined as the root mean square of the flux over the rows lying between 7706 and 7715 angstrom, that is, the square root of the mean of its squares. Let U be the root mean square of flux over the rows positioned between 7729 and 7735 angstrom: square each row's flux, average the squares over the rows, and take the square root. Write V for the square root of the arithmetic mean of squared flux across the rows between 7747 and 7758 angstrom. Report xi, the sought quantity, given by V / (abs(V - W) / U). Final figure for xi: 3075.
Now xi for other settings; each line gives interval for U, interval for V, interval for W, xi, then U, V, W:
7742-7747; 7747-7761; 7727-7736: 979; 24.3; 24.64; 25.3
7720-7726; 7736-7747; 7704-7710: 2610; 24.9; 24.56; 24.8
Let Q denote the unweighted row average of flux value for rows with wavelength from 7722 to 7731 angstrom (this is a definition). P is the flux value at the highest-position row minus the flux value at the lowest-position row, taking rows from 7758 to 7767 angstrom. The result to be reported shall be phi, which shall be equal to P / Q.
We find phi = -0.05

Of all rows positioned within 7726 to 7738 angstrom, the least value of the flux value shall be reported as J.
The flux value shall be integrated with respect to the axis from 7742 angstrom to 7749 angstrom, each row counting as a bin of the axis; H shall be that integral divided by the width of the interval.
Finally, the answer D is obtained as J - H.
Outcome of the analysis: -0.6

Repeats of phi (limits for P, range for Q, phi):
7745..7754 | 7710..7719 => 0.04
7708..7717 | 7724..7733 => -0.07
